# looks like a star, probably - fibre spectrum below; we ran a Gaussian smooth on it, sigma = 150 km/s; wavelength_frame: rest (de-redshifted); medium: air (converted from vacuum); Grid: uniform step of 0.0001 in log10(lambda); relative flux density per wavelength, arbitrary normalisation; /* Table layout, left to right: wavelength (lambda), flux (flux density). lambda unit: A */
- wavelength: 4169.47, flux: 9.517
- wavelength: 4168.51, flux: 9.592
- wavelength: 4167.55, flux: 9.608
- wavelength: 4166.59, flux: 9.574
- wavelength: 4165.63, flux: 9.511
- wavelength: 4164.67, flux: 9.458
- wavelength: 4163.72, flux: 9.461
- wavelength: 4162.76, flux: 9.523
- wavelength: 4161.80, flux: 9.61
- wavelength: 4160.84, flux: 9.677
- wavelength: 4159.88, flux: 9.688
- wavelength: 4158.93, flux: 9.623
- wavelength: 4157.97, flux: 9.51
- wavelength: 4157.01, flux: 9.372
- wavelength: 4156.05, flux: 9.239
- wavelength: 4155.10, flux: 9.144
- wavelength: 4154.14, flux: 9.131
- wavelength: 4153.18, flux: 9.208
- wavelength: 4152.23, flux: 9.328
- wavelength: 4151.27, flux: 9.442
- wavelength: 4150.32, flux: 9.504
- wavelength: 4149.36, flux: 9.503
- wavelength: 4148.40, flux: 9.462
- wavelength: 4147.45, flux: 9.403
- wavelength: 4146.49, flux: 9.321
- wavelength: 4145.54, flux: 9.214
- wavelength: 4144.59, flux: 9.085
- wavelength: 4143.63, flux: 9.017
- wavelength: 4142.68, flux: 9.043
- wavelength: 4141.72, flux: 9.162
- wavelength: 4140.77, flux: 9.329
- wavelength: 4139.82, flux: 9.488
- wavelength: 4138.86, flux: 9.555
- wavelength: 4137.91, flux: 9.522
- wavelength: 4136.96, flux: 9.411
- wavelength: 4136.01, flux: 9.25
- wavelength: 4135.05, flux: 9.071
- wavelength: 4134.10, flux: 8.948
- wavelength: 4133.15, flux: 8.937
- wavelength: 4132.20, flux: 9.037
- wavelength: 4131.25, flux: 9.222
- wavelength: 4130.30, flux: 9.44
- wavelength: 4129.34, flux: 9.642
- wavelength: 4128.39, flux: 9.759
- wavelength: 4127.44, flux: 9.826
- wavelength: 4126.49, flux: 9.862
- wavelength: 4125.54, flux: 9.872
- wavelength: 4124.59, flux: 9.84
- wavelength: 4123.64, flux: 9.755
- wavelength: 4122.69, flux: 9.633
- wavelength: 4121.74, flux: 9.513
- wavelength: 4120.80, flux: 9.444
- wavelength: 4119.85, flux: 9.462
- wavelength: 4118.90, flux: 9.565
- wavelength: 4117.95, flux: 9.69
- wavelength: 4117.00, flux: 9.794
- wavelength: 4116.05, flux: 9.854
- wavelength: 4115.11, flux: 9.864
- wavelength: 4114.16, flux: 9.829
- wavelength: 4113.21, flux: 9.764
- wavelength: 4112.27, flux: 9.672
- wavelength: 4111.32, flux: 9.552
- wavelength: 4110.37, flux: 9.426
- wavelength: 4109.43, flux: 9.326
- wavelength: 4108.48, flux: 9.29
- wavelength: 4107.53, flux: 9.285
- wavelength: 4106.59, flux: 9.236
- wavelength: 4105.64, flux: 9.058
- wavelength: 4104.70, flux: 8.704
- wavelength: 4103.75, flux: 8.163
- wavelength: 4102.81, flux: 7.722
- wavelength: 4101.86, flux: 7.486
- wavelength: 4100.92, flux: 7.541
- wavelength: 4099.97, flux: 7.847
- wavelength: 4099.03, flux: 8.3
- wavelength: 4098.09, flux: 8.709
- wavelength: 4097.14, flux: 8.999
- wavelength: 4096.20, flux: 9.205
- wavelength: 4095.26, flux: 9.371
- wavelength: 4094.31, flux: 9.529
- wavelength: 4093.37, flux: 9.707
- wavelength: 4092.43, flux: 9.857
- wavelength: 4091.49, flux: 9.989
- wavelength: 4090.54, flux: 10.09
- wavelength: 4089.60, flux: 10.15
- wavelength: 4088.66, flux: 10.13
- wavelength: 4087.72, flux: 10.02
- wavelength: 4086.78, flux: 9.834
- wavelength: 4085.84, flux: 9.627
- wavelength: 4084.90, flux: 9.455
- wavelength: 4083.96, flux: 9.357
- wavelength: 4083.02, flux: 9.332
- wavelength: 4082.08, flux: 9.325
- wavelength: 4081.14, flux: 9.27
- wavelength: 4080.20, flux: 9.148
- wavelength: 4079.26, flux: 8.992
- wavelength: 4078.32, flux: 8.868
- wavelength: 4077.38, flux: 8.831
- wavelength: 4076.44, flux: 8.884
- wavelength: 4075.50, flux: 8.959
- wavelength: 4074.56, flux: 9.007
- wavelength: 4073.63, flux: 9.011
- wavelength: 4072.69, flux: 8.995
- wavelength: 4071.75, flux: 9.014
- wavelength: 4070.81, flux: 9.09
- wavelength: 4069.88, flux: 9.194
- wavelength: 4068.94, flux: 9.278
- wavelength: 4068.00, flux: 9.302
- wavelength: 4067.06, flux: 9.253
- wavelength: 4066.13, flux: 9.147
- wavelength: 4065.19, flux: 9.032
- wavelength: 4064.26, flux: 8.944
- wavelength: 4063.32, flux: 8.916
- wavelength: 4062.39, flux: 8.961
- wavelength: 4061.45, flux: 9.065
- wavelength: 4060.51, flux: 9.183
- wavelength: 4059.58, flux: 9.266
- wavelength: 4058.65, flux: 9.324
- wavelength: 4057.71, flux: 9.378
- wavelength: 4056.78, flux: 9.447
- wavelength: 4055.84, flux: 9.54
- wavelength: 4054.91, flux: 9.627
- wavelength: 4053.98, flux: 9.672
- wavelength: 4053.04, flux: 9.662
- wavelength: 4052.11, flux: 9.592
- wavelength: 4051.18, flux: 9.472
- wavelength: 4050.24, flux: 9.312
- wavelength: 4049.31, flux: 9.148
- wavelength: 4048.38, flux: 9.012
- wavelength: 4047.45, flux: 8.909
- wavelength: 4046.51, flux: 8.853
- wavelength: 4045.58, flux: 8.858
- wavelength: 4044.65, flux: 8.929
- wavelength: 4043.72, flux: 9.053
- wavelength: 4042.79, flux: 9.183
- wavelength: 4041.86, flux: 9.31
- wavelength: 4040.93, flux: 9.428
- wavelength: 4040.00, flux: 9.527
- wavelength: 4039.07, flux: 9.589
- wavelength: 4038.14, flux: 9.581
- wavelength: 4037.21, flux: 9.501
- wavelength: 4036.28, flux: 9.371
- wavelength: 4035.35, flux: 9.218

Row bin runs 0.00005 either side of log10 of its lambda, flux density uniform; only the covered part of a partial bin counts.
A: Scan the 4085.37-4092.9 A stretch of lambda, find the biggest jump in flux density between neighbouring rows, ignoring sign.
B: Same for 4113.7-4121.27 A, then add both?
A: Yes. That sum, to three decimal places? 0.332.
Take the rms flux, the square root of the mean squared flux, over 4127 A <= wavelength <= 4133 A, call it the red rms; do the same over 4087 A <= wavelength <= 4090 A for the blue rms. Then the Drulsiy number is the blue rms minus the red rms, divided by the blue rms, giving 0.060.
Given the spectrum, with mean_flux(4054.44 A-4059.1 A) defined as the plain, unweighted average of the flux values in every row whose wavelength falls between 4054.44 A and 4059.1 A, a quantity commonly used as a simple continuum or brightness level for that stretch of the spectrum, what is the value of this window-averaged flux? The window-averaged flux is 9.46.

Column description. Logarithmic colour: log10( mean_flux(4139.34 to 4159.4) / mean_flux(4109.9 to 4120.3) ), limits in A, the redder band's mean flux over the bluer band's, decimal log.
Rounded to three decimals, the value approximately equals -0.017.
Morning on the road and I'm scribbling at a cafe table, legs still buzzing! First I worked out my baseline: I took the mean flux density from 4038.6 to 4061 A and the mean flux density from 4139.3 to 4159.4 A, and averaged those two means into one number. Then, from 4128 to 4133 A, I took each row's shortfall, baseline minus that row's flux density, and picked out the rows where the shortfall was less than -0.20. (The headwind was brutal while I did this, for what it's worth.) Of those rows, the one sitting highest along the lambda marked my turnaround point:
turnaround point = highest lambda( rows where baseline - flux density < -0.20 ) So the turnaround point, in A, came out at 4129.34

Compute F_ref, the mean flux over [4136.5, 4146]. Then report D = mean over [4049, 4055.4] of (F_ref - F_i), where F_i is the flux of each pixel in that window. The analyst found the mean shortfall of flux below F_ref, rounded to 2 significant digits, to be -0.22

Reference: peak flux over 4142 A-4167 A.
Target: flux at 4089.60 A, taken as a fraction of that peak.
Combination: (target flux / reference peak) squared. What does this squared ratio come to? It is 1.10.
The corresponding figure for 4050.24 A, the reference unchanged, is 0.92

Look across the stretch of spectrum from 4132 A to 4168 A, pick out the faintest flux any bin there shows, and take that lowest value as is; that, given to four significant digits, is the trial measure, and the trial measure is 8.937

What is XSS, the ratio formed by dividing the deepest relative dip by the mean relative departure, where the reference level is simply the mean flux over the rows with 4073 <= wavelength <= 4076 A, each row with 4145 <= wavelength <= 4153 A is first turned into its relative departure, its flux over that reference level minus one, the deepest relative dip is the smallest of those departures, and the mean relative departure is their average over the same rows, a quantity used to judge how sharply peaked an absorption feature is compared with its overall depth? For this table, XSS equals 0.55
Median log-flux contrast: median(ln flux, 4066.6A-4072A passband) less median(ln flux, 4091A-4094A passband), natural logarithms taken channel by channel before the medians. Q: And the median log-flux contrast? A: -0.07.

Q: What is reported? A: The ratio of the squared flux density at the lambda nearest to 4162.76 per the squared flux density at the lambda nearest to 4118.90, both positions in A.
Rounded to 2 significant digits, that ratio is 0.99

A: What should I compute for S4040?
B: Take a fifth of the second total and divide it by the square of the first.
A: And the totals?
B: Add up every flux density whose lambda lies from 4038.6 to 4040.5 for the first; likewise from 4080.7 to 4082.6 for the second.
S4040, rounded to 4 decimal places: 0.0102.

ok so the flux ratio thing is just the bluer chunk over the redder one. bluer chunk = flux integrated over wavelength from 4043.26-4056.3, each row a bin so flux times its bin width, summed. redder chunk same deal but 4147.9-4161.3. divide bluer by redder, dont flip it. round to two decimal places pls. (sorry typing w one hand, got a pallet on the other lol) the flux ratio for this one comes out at 0.96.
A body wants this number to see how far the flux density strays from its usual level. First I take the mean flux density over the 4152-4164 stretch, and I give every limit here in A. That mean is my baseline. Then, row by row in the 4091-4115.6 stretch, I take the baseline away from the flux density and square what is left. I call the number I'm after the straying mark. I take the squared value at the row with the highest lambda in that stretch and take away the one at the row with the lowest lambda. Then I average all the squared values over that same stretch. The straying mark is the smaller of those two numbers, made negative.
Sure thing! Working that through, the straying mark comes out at 0.13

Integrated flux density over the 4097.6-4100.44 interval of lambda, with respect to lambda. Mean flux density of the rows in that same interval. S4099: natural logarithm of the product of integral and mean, 5.27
